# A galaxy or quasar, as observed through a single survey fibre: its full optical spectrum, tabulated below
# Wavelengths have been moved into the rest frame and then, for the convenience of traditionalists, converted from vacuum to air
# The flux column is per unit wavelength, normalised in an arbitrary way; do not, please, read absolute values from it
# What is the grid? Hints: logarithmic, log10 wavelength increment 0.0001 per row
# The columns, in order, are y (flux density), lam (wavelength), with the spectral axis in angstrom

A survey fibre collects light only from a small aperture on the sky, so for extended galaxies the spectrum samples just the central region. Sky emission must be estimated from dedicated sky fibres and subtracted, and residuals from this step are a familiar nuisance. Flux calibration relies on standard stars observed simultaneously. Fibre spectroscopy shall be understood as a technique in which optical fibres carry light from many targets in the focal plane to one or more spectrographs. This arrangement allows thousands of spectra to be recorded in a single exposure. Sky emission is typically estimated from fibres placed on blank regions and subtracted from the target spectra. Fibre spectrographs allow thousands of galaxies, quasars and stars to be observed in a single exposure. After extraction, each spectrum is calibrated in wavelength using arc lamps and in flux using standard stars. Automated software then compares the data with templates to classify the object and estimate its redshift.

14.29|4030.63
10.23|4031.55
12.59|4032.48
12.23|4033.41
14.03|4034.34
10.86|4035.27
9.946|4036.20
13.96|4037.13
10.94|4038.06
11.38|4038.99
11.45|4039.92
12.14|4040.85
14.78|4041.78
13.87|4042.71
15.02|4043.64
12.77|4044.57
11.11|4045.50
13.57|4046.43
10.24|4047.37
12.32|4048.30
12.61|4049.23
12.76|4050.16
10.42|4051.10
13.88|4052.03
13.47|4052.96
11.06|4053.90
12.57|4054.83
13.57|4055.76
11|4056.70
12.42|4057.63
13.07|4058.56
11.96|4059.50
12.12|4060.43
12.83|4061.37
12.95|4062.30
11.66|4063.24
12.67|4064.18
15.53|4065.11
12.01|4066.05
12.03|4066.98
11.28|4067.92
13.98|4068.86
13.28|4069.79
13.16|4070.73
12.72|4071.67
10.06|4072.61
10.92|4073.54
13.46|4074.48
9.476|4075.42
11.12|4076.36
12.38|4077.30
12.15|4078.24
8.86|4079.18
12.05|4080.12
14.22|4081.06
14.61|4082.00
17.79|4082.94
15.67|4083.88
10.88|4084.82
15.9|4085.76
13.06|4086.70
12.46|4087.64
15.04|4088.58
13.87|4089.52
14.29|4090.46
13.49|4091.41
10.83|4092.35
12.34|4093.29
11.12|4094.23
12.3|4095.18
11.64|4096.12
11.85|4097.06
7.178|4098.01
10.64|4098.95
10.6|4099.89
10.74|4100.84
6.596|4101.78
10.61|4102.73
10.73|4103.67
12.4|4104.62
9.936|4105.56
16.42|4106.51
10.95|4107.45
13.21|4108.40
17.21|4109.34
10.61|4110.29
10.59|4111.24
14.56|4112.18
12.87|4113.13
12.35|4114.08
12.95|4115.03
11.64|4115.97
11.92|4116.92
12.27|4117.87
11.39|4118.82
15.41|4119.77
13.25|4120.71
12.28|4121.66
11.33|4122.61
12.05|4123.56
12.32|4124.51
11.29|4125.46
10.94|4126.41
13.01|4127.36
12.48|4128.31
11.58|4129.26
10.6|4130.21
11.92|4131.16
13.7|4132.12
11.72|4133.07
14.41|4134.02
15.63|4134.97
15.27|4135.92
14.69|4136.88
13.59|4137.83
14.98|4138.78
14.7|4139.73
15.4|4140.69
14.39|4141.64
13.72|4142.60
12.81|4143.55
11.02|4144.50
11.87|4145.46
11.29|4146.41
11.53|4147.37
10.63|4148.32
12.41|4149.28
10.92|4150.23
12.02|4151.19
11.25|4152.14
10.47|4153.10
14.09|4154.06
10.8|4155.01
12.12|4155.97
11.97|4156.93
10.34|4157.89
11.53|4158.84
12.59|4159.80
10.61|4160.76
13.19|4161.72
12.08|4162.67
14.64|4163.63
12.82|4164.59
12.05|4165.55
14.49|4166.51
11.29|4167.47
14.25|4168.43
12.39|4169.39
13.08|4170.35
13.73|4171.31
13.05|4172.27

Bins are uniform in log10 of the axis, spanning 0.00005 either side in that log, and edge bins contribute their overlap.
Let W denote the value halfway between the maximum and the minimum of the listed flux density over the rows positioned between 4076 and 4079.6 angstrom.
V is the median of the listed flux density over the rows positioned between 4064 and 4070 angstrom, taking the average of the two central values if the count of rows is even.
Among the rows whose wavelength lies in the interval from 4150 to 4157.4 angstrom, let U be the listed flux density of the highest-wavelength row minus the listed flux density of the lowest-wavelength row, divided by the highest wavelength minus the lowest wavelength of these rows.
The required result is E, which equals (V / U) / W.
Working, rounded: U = 0.2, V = 12.7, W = 10.6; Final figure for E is 8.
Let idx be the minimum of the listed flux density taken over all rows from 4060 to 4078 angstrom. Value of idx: 9.476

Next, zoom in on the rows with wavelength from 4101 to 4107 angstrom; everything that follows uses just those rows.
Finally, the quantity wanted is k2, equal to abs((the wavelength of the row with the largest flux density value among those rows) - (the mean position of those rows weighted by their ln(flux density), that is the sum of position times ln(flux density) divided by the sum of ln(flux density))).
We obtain 2.2 angstrom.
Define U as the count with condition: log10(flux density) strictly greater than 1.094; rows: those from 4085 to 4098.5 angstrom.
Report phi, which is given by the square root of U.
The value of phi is 2.6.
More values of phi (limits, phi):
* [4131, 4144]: 3.5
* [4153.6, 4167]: 2.4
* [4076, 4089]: 2.8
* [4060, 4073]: 2.8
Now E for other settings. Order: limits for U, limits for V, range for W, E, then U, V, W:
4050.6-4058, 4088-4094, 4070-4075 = 4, 0.3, 13.7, 11.8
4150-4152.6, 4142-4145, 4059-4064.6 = 6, 0.2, 12.8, 12.3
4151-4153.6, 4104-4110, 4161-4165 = -1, -0.8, 12.8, 13.4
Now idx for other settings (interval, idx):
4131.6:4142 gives 11.72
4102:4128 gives 9.936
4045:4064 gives 10.24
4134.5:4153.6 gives 10.47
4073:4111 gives 6.596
